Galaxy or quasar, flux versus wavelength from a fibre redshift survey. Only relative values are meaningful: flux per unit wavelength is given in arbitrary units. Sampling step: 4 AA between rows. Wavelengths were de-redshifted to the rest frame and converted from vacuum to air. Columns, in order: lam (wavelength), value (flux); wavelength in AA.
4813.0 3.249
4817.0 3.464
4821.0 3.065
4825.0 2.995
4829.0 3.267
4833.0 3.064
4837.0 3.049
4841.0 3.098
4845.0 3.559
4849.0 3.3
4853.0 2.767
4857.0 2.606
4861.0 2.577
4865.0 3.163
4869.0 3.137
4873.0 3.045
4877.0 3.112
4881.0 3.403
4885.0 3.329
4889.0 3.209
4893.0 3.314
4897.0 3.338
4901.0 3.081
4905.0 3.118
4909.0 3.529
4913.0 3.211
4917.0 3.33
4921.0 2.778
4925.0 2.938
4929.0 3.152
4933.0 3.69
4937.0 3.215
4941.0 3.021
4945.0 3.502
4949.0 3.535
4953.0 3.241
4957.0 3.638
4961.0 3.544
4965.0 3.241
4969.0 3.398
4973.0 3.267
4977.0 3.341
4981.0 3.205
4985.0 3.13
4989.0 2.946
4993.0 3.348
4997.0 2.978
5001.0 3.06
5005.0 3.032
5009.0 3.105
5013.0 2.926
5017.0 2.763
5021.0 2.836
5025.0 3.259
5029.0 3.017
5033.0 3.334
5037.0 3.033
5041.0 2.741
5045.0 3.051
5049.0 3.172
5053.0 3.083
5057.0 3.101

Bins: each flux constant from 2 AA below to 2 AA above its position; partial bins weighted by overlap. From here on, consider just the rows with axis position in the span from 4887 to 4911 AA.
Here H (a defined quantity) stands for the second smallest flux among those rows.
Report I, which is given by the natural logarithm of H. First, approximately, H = 3.118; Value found 1.14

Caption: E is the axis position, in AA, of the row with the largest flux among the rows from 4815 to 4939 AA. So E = 4933.0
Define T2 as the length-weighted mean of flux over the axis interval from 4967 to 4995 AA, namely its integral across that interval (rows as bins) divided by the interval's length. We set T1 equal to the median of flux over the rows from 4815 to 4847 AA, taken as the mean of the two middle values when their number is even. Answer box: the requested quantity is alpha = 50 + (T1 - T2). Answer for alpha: 49.8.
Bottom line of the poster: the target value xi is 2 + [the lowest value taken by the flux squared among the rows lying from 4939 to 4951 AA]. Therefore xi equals 11.1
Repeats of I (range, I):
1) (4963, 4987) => 1.16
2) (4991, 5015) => 1.09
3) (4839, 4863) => 0.96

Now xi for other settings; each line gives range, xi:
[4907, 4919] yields 12.3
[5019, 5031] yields 10.0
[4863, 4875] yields 11.3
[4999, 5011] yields 11.2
